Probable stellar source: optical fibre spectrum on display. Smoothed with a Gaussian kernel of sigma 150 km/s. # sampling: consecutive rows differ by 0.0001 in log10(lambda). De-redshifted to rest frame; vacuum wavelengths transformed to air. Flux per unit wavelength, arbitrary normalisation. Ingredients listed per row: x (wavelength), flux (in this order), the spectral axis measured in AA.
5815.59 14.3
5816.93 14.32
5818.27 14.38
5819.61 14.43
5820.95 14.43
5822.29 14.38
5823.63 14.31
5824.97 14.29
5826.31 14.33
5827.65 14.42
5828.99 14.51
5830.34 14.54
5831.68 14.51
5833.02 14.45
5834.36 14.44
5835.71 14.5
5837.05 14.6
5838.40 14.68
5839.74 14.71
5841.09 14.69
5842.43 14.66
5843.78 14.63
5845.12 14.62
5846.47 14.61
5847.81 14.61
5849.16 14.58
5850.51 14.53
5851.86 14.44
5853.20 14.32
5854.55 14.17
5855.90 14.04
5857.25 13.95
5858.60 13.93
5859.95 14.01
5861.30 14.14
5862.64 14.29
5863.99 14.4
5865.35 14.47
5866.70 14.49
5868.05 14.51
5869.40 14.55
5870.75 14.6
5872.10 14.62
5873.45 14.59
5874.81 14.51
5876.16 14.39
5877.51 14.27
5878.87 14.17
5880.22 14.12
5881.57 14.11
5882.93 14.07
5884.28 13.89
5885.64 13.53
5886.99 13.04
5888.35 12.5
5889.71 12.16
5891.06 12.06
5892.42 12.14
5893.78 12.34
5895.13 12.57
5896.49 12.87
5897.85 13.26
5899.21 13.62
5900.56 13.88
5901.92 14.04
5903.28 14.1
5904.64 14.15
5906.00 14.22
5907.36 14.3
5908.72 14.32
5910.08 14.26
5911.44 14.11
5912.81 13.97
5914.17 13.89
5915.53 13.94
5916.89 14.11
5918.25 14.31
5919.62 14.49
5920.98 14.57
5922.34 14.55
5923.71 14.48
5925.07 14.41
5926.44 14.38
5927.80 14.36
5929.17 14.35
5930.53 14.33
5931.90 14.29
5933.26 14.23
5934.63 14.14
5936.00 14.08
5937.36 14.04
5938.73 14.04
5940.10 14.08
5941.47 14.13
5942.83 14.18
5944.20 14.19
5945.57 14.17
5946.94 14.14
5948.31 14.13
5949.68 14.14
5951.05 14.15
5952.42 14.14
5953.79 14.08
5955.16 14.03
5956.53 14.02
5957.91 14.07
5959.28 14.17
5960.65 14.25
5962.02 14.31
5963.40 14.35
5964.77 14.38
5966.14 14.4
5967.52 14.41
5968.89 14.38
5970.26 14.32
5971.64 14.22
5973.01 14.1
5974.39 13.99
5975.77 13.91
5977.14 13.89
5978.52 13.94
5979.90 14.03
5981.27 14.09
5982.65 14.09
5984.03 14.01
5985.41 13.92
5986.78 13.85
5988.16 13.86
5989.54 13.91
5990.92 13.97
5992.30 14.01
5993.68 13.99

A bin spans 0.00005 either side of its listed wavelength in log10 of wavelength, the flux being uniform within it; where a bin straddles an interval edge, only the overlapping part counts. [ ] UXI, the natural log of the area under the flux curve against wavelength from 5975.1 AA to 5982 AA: 4.57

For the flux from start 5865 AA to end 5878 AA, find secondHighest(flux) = 14.6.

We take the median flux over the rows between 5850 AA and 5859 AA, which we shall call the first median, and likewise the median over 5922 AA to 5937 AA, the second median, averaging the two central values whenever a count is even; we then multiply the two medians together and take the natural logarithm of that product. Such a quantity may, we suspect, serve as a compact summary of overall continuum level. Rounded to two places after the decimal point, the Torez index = 5.31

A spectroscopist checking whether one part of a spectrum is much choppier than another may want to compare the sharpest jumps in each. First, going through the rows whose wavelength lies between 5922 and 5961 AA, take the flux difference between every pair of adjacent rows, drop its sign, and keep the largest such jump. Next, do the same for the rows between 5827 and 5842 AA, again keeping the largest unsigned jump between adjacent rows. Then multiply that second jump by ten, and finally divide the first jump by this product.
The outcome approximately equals 0.100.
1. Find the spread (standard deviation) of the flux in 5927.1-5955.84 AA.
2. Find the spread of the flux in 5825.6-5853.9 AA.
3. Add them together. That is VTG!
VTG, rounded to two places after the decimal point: 0.21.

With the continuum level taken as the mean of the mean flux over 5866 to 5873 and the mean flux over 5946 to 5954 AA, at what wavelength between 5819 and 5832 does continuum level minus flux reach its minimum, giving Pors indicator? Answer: 5830.34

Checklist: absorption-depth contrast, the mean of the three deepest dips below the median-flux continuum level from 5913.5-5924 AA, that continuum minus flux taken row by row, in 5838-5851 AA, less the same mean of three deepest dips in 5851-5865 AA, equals -0.6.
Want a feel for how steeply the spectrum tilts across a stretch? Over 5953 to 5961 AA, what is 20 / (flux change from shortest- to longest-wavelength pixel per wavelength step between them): 807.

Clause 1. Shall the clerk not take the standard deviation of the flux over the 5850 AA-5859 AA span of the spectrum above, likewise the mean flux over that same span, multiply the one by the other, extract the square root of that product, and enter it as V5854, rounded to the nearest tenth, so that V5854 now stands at 1.8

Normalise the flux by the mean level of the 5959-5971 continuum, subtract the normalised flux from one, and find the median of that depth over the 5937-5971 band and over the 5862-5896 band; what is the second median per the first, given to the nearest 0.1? 0.9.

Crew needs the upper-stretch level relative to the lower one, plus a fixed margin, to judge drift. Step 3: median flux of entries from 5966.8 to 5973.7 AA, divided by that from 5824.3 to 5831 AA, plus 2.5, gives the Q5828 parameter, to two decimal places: 3.49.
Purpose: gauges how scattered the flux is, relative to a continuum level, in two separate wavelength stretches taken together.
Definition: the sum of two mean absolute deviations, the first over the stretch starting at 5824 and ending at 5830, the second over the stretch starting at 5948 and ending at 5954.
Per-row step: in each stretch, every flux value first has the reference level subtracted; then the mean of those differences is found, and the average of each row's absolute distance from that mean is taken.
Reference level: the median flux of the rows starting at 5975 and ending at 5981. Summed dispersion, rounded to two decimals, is 0.10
